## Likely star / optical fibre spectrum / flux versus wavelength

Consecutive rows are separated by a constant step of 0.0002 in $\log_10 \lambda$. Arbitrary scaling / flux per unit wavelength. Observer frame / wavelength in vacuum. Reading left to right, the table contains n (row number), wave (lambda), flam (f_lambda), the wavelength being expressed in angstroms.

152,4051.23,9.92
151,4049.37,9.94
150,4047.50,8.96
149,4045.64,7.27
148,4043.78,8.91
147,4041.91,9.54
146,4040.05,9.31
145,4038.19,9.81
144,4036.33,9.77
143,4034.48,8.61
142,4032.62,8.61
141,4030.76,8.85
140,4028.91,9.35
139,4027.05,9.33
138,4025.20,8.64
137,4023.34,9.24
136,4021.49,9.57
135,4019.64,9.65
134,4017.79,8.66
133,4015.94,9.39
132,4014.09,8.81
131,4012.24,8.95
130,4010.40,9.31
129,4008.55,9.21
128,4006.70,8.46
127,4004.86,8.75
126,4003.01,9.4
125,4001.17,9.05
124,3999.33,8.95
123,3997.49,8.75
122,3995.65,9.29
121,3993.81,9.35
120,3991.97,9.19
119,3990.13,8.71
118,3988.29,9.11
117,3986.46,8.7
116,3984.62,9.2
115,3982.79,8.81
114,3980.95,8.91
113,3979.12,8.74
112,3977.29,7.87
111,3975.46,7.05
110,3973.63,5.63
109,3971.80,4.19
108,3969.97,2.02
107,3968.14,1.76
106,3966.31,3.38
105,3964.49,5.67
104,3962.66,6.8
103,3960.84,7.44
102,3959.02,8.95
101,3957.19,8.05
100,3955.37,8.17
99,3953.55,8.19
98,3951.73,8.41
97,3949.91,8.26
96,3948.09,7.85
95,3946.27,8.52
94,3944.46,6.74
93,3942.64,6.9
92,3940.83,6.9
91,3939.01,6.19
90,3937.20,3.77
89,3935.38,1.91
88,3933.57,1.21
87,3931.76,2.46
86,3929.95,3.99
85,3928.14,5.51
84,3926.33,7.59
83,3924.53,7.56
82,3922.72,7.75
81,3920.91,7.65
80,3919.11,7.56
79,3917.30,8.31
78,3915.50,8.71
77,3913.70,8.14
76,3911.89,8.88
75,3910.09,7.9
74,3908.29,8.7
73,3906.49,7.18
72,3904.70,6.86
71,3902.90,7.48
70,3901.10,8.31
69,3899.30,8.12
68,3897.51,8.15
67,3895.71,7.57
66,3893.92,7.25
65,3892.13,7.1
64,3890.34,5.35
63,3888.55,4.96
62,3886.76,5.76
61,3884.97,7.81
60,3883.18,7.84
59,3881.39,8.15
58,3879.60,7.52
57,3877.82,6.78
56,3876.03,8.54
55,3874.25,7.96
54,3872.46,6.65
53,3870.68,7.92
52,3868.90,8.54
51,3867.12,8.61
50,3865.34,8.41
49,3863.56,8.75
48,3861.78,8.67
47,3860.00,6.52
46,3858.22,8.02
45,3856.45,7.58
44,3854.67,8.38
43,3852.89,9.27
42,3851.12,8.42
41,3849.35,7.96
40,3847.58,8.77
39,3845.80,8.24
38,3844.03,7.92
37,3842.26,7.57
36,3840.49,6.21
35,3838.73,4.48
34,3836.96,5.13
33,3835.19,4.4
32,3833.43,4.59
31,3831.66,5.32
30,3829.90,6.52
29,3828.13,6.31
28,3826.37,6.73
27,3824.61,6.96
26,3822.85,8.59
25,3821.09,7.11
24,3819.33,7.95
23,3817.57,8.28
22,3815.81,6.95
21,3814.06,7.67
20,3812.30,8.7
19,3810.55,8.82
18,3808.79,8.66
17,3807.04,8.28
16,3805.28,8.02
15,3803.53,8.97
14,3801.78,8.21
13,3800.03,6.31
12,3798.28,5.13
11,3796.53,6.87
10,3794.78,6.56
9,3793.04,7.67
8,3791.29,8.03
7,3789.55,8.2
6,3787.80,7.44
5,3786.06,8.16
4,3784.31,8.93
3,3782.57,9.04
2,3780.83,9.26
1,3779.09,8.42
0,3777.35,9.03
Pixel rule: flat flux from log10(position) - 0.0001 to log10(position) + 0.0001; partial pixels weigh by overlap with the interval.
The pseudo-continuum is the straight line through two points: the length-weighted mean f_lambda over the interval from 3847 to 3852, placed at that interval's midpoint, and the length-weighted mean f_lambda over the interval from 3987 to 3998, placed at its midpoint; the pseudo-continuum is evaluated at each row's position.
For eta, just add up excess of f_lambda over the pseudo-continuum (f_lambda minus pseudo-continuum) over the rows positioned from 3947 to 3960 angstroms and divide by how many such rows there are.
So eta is -0.61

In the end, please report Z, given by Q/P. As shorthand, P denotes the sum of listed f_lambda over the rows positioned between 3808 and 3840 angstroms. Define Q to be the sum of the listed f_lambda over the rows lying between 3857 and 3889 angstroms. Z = 1.1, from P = 123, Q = 137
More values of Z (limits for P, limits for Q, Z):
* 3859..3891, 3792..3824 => 1.0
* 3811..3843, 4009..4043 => 1.4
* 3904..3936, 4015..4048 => 1.4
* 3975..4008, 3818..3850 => 0.8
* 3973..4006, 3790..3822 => 0.9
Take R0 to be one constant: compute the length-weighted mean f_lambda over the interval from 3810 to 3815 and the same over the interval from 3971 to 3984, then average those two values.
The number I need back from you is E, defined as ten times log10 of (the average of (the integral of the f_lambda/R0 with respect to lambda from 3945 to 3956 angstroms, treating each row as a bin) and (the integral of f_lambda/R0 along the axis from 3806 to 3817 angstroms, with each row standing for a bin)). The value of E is 10.6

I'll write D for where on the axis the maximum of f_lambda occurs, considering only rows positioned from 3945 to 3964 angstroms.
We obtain 3959.02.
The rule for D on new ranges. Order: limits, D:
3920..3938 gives 3922.72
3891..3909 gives 3908.29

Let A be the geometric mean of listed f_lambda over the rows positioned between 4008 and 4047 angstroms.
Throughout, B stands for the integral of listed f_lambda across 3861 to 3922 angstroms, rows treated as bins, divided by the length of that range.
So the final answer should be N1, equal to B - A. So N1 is -1.4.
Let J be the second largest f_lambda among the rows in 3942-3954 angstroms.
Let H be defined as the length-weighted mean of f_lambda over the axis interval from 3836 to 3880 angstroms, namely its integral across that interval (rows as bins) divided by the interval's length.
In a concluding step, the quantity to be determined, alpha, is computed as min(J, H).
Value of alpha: 7.7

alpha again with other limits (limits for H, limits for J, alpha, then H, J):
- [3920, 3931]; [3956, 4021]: 6.6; 6.62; 9.4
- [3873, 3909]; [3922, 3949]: 7.4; 7.36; 7.85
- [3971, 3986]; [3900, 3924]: 7.6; 7.61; 8.71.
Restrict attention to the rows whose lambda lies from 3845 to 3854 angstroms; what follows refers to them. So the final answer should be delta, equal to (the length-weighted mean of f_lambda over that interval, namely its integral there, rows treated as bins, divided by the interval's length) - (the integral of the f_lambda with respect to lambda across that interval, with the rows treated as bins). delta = -68.2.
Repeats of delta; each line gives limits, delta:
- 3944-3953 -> -64.2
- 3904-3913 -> -63.5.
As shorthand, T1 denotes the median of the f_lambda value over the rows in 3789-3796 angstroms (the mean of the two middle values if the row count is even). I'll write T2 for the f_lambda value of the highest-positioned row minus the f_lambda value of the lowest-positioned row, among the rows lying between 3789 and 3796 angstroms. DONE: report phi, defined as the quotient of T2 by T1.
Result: -0.21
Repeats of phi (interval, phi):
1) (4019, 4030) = -0.03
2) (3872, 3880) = 0.12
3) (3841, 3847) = 0.08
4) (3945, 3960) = 0.05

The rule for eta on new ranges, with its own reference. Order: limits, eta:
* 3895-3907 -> -0.95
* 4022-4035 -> -0.30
